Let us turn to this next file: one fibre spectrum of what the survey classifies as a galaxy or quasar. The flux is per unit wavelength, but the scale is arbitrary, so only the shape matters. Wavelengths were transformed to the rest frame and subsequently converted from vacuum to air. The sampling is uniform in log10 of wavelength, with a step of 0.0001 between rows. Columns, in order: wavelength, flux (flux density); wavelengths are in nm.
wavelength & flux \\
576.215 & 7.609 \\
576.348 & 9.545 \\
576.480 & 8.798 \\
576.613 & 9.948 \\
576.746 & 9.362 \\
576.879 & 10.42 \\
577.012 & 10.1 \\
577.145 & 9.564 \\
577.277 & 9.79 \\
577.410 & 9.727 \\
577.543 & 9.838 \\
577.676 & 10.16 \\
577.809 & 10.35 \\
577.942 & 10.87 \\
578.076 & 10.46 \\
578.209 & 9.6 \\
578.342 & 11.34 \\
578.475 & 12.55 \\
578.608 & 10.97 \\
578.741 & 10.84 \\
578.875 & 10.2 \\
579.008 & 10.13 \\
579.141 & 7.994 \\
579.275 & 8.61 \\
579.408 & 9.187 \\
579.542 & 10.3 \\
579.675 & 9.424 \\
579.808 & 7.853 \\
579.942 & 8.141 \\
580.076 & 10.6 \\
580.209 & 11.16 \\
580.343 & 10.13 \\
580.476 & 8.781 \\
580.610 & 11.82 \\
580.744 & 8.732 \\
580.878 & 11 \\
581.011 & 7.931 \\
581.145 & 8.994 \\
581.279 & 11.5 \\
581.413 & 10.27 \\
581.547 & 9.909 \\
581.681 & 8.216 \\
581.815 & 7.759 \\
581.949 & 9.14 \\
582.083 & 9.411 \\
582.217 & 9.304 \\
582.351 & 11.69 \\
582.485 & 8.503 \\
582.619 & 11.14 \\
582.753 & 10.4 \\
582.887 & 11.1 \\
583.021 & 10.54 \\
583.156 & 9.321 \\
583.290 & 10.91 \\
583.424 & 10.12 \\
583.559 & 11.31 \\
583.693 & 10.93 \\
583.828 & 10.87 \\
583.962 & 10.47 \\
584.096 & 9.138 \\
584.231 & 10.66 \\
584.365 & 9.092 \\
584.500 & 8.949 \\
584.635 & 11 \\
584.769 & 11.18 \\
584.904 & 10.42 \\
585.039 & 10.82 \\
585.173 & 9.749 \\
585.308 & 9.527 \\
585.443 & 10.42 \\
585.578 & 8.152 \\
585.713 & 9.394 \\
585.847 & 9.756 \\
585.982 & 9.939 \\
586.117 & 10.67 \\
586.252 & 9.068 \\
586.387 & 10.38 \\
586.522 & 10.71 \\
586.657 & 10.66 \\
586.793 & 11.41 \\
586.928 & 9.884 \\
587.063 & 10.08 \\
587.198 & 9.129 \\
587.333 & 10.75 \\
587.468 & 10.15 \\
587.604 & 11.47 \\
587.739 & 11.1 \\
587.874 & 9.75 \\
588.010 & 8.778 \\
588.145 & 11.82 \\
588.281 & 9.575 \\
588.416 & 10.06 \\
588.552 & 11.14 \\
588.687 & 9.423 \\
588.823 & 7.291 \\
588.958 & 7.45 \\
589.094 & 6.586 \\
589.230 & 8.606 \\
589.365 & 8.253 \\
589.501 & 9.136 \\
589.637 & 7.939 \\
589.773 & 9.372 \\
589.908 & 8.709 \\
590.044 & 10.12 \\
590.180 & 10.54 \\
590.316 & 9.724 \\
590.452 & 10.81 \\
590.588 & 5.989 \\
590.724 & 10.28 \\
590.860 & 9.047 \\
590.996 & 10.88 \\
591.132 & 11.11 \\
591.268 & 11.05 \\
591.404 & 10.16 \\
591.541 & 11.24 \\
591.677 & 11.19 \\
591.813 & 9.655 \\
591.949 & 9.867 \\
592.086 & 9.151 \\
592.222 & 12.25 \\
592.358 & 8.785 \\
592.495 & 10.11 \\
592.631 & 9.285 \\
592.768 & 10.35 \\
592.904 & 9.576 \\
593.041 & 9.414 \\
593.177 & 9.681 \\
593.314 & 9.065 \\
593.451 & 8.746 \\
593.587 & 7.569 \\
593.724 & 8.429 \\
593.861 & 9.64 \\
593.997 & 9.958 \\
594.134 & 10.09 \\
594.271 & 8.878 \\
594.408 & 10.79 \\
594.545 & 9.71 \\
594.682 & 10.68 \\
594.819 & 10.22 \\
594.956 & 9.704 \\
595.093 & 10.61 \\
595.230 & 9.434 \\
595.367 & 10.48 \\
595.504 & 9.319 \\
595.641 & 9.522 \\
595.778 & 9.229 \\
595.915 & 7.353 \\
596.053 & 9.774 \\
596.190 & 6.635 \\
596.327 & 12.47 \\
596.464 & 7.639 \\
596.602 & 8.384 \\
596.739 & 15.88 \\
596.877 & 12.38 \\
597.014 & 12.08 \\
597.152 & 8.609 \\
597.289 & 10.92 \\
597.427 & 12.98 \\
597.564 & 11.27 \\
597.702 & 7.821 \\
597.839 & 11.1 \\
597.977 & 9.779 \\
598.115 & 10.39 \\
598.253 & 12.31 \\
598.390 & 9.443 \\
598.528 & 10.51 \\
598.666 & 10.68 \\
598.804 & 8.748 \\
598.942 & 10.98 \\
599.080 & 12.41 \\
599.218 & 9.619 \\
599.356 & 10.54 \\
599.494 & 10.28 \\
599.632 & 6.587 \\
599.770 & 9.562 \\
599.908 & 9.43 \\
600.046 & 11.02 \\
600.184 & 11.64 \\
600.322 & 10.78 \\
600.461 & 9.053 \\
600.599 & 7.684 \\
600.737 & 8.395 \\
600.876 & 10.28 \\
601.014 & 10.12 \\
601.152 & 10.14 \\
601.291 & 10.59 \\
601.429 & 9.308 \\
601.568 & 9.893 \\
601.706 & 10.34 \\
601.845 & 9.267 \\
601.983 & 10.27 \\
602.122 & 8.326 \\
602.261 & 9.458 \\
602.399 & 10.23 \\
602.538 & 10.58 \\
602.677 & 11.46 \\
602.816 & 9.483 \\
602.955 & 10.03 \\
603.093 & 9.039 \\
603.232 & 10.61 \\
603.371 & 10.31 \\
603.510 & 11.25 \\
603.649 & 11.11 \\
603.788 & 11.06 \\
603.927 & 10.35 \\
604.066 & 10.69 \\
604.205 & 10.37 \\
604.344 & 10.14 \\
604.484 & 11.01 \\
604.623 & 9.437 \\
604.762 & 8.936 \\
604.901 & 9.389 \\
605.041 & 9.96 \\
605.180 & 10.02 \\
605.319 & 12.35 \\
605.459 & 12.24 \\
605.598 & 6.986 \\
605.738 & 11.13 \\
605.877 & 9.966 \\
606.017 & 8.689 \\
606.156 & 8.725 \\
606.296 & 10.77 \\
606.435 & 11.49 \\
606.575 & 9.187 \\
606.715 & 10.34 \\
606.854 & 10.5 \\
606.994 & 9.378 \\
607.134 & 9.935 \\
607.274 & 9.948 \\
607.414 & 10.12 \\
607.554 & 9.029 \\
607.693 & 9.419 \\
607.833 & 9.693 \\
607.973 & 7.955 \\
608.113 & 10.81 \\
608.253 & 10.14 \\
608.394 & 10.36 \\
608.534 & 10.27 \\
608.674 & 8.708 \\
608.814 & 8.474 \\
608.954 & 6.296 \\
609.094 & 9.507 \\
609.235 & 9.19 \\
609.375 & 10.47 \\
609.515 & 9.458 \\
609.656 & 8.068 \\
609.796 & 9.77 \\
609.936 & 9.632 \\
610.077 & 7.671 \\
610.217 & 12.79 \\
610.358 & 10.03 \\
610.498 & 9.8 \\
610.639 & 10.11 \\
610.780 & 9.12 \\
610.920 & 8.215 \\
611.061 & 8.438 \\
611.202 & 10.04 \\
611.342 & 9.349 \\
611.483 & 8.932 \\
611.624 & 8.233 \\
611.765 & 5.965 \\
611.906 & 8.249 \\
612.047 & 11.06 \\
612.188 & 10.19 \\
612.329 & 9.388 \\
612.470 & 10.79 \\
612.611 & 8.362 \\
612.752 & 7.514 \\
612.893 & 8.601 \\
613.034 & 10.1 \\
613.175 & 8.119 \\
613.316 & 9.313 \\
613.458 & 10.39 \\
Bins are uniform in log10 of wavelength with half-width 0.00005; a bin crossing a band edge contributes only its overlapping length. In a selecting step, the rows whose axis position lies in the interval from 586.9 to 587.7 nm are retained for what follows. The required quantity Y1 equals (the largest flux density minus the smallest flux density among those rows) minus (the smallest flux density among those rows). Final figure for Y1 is -7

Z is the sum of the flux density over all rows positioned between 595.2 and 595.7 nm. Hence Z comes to 39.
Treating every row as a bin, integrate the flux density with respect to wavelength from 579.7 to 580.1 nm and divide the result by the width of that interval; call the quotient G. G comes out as 8.7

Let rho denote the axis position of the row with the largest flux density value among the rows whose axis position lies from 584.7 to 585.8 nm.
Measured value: 584.769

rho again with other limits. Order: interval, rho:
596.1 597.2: 596.739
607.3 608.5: 608.113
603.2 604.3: 603.510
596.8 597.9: 597.427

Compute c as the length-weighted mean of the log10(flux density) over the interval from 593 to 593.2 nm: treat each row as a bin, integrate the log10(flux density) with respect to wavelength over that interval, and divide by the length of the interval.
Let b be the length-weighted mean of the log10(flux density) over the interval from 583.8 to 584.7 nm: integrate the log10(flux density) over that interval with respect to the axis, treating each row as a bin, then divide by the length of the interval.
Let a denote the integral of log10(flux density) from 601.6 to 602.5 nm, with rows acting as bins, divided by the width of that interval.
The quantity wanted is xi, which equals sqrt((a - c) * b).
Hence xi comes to 0.06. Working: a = 0.99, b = 1.00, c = 0.982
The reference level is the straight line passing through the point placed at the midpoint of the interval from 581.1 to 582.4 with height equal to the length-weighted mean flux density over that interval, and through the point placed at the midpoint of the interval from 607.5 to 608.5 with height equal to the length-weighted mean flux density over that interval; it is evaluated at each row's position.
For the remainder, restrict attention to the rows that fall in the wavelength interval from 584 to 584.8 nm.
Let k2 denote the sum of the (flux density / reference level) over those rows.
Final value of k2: 6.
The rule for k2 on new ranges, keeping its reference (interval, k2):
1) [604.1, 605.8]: 13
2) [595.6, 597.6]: 16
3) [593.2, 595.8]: 19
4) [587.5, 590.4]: 20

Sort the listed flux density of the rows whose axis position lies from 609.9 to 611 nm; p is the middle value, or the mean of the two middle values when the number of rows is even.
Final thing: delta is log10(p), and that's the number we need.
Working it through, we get 0.99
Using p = 9.7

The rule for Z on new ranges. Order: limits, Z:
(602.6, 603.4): 61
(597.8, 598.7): 74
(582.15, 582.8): 51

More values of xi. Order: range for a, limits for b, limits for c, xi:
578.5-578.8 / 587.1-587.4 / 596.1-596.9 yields 0.22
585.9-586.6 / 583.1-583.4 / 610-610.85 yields 0.12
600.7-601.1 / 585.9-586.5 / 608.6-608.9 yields 0.24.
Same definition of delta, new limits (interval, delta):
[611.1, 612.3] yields 0.96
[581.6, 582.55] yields 0.96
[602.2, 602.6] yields 1.01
